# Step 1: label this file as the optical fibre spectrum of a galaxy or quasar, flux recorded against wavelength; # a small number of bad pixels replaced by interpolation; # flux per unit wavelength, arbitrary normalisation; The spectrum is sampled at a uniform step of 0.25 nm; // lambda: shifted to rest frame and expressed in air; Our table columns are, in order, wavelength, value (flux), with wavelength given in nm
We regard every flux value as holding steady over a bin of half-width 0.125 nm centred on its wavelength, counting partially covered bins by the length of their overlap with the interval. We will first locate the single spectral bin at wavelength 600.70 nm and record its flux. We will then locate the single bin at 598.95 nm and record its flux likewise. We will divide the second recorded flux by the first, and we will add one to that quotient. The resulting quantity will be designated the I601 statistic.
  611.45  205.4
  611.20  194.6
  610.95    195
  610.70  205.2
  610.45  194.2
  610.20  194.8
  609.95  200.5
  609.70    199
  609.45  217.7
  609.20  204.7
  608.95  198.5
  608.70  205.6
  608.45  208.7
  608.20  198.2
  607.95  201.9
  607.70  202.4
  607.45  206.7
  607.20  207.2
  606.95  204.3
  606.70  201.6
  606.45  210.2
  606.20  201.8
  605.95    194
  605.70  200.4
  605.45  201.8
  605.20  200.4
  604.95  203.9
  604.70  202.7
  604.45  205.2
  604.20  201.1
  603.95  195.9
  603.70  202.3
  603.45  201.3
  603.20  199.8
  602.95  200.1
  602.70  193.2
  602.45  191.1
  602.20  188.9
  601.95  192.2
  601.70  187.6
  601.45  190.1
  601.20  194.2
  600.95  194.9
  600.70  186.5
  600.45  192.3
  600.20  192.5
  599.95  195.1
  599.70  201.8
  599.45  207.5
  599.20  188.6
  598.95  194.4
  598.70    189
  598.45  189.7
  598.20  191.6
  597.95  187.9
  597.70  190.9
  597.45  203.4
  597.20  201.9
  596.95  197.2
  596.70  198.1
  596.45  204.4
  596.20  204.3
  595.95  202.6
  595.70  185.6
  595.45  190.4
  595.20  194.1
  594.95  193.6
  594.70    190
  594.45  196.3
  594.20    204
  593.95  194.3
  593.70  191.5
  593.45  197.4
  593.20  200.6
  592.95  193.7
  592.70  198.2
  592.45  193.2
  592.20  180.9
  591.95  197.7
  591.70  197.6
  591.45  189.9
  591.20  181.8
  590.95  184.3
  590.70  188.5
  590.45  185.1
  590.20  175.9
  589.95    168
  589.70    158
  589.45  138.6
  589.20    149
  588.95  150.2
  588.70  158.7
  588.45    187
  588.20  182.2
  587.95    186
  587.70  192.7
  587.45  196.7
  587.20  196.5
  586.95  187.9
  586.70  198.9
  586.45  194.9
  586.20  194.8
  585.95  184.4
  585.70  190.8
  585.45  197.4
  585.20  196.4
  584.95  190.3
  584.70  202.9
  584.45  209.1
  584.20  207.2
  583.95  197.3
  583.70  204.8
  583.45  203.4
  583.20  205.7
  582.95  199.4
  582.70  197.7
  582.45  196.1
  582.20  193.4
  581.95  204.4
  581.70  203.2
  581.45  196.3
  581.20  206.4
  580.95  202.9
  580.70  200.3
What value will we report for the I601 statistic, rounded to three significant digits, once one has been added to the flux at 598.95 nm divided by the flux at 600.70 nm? 2.04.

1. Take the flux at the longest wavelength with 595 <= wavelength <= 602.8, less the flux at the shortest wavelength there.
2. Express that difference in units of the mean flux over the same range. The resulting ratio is 0.00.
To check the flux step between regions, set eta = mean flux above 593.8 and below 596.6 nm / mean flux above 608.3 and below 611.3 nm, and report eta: 0.97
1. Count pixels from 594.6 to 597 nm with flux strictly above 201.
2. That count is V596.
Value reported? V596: 3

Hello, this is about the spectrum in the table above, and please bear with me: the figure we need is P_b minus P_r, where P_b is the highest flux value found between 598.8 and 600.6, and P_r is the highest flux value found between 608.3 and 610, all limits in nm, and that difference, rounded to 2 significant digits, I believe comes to -10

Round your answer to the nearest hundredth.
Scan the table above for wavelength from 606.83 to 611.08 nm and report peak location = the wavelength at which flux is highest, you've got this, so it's 609.45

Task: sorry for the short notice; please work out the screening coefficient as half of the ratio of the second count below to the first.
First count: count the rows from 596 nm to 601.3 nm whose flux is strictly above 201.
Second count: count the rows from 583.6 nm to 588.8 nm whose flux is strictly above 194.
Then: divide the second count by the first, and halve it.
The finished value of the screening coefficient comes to 1.0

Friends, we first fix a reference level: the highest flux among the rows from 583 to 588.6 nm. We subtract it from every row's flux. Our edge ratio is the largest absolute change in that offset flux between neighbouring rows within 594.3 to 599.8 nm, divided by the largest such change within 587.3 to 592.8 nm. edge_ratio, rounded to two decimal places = 0.67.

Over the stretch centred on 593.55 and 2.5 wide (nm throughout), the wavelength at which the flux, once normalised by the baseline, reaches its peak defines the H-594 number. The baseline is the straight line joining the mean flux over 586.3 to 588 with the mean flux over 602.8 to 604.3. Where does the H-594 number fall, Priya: 594.20 nm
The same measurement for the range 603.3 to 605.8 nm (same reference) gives 604.45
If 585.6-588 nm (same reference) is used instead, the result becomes 586.70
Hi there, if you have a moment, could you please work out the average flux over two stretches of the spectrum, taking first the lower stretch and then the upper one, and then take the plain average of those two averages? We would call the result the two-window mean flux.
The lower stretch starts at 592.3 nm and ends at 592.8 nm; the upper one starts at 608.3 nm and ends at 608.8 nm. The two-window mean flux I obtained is 201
